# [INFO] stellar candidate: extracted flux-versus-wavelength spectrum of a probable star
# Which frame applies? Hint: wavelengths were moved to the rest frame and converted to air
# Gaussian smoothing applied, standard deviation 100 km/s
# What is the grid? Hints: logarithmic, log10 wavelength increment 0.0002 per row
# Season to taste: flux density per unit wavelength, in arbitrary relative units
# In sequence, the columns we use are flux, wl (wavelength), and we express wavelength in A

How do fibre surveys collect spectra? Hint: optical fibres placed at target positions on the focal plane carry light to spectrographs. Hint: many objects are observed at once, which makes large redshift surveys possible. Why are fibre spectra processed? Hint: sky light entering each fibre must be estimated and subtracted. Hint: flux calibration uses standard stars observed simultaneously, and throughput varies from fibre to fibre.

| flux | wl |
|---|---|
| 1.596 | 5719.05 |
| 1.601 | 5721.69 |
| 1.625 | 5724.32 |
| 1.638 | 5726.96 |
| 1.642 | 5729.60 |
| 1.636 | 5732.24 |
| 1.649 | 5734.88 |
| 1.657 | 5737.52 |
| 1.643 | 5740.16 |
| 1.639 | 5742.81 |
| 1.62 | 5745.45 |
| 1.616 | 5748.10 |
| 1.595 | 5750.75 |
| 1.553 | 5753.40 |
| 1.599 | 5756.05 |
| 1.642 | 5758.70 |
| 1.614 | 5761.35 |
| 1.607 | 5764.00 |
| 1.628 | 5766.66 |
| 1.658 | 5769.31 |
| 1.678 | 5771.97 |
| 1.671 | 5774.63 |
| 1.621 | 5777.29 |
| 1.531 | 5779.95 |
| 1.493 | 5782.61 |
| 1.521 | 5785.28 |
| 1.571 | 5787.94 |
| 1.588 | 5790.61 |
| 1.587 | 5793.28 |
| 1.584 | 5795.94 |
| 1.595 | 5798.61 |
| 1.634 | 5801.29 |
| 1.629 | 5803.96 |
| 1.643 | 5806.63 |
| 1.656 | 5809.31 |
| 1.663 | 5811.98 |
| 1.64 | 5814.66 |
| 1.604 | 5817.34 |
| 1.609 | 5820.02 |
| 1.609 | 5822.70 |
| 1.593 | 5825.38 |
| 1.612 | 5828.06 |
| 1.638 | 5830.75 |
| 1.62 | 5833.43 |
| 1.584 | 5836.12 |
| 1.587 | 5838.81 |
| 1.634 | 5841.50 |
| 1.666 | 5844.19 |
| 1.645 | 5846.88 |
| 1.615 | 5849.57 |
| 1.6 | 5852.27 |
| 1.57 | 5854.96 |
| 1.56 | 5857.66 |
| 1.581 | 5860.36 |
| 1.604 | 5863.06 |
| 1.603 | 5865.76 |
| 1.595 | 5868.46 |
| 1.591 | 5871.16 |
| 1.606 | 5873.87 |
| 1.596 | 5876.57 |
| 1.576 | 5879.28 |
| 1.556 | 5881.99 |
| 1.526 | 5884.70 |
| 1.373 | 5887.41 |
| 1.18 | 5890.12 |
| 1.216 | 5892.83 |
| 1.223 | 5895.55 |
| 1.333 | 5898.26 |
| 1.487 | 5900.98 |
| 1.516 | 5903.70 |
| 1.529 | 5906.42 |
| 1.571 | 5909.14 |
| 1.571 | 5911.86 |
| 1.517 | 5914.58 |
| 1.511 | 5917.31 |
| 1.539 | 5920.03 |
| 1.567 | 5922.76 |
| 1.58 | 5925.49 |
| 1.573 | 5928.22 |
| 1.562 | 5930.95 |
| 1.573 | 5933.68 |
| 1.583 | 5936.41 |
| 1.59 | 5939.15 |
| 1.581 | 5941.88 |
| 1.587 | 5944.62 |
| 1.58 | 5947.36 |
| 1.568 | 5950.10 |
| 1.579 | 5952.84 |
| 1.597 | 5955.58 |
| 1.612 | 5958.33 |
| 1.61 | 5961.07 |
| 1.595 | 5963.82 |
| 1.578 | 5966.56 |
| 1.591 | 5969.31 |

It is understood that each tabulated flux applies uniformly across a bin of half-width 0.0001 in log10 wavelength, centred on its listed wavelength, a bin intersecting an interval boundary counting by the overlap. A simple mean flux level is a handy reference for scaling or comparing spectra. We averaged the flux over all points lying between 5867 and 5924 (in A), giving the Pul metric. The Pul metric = 1.48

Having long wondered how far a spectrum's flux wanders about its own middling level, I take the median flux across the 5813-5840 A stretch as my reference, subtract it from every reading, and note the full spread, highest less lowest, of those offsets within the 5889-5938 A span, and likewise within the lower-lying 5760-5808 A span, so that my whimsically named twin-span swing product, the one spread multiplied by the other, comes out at 0.075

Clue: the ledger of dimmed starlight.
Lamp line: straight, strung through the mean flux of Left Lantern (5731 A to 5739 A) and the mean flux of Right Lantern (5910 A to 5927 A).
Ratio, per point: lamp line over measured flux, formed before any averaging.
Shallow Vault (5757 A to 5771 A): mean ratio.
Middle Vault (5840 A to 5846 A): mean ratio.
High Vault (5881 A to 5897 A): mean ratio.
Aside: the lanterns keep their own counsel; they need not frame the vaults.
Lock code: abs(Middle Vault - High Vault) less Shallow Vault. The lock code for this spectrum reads -0.79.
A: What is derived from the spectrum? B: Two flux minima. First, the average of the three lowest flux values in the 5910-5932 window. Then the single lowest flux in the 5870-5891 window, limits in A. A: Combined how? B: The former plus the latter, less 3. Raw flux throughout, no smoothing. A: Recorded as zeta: -0.30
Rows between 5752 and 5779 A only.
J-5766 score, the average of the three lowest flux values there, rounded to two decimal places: 1.59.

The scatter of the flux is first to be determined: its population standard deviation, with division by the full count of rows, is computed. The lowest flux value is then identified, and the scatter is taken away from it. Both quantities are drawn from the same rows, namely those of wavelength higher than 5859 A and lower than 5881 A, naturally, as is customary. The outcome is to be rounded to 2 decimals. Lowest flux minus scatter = 1.57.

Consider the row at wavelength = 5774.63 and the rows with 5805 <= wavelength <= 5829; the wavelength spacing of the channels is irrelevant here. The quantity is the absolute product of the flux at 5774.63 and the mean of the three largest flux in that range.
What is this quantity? 2.76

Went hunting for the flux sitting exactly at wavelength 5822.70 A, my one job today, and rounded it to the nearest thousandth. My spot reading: 1.609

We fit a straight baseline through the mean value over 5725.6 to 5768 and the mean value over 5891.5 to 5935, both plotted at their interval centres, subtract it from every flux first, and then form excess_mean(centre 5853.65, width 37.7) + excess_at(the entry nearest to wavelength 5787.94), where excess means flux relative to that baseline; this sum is 0.04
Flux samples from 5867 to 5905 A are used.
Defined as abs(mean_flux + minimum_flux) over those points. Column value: 2.64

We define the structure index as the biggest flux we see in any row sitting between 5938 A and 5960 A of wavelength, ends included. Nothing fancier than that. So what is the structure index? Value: 1.612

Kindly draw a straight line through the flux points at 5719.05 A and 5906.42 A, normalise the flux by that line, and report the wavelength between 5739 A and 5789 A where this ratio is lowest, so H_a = 5782.61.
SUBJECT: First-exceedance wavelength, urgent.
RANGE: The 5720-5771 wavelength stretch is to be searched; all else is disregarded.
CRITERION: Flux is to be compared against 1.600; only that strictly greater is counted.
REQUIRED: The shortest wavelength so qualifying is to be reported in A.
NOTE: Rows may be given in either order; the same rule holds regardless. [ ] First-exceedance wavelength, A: 5721.69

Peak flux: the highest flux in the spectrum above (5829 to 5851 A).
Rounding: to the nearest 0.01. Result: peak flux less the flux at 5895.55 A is 0.44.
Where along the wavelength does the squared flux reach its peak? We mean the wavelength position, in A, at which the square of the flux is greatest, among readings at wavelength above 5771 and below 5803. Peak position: 5771.97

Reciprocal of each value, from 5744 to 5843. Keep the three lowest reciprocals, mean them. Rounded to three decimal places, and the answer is 0.599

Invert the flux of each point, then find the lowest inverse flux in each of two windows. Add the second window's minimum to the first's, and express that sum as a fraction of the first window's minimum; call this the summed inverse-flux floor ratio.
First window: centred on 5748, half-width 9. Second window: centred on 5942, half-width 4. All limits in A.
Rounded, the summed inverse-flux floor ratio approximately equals 2.03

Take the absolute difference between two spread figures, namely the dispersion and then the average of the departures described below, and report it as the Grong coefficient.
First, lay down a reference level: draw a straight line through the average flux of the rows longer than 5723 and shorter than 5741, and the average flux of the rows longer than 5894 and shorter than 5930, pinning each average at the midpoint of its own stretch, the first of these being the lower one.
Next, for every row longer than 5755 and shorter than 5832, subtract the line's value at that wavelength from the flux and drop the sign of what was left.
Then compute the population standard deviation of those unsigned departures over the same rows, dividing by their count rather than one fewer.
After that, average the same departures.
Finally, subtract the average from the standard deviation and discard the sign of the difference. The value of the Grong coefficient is 0.01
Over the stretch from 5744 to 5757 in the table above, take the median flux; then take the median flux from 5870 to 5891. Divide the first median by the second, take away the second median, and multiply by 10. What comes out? -5.4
